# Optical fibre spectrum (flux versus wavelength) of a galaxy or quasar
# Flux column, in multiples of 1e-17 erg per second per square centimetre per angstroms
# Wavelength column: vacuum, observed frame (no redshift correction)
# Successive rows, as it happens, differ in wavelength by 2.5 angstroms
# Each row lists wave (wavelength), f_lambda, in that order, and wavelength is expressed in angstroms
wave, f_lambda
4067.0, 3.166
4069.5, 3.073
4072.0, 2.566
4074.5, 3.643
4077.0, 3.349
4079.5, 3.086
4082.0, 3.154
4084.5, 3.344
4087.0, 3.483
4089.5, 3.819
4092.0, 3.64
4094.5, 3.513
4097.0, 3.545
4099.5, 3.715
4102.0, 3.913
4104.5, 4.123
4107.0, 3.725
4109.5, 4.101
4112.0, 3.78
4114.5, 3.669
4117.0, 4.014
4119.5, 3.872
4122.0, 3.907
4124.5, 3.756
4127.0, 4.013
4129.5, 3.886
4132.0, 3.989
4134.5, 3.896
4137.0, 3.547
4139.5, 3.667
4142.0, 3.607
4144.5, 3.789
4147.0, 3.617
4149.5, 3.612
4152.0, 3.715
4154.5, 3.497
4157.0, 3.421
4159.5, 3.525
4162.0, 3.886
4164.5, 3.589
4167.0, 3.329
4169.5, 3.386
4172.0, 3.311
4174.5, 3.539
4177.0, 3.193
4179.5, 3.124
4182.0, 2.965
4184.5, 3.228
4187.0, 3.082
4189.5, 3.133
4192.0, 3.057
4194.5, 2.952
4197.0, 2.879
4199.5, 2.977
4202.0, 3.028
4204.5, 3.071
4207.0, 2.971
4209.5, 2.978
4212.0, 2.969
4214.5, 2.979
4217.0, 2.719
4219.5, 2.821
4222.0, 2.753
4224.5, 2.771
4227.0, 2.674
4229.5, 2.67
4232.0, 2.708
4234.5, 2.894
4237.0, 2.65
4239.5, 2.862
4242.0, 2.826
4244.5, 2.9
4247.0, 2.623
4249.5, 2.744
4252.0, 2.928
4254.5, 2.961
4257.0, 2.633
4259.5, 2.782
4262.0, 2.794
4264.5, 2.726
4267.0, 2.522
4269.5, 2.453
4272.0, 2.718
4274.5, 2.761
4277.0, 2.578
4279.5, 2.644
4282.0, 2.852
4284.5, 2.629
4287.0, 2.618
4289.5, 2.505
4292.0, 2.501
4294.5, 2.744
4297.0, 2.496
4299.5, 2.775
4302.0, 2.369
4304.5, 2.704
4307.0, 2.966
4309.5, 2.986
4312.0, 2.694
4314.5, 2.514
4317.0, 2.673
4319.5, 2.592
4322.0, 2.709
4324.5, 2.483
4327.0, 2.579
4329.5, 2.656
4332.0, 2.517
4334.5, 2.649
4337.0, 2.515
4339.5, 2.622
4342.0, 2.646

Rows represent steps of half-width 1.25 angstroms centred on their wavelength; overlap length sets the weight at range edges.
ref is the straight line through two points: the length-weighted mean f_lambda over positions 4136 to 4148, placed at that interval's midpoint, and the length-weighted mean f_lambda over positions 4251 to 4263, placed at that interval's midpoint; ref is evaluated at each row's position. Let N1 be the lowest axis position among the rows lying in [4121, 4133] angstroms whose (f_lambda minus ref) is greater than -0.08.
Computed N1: 4122.0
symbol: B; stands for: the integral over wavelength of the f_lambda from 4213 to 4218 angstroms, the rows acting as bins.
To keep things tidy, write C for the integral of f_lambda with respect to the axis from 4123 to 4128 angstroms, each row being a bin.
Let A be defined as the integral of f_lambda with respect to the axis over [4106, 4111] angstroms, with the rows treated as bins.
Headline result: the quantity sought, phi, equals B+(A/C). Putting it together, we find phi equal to 15.3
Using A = 19.6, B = 14.3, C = 19.4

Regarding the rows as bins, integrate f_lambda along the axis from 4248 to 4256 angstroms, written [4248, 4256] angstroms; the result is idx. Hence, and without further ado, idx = 22.9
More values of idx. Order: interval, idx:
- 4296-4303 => 17.9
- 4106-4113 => 27.1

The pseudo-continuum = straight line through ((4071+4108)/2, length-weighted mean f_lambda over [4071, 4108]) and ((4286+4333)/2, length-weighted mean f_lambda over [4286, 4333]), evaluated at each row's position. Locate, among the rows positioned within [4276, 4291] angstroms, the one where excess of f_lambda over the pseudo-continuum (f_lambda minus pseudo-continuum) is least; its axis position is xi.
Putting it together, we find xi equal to 4289.5 angstroms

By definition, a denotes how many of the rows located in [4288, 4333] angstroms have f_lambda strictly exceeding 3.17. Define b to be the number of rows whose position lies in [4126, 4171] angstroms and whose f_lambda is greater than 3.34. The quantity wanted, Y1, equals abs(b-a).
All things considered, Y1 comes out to 17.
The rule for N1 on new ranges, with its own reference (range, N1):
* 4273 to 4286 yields 4274.5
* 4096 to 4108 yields 4102.0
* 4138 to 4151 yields 4139.5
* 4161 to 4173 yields 4162.0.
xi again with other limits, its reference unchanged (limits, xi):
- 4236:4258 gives 4237.0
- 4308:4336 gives 4314.5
